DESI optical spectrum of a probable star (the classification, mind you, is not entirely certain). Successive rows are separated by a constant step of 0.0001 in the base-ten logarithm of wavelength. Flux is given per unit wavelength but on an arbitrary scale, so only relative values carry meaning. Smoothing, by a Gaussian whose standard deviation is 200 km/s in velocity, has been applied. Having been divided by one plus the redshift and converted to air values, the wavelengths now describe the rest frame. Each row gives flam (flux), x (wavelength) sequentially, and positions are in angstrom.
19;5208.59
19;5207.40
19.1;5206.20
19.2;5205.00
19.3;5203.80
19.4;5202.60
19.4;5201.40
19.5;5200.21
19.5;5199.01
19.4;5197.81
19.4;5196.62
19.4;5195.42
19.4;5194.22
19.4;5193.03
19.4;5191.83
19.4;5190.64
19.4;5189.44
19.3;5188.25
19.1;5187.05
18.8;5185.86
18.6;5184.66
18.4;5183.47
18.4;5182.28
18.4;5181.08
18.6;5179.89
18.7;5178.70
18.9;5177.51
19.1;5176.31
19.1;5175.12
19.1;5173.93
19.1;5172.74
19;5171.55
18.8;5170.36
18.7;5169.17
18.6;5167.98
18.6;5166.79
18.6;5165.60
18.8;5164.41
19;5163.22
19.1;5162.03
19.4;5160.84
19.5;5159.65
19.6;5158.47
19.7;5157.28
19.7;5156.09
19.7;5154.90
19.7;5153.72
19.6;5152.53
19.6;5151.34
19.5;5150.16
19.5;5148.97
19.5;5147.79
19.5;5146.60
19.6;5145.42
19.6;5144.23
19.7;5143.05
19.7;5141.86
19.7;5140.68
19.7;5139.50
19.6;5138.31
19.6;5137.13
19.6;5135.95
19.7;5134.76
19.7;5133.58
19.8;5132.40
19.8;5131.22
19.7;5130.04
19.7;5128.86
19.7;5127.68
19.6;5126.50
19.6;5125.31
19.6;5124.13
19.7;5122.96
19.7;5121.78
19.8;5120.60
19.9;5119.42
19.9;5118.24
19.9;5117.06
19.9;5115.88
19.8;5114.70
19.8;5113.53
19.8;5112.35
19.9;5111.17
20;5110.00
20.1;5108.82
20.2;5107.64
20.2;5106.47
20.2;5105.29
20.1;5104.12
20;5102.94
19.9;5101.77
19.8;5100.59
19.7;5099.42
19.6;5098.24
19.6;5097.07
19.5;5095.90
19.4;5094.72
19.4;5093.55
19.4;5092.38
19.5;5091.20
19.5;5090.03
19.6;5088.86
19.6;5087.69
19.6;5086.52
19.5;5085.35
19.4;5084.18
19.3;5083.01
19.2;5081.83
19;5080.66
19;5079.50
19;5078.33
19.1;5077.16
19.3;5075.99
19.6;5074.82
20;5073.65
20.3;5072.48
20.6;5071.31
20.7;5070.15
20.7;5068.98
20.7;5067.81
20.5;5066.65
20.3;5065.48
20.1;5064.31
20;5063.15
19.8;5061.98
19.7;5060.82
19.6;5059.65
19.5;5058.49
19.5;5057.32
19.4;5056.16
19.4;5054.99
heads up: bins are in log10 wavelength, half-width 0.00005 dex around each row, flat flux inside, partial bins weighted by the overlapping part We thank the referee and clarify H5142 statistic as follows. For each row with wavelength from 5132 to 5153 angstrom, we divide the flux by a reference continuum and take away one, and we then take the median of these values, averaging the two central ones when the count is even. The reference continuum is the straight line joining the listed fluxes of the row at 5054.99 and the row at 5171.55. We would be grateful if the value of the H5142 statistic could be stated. 0.027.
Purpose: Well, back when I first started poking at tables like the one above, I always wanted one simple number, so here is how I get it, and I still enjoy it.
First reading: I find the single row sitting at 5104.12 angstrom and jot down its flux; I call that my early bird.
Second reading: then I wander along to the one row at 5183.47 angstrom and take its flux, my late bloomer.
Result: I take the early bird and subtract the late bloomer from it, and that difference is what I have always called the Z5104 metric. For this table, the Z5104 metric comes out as 1.7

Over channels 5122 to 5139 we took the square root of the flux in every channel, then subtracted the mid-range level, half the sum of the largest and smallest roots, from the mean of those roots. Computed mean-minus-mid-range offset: -0.003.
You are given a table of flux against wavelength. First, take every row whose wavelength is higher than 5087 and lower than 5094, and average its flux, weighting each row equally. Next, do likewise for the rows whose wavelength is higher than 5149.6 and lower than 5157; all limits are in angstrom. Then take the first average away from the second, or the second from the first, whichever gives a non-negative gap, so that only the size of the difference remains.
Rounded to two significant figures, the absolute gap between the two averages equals 0.13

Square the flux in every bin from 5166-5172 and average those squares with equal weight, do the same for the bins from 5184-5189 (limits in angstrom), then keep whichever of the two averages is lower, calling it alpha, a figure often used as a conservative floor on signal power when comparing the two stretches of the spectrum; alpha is 351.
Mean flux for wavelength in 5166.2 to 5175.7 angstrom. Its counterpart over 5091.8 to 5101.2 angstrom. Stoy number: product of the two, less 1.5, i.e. 368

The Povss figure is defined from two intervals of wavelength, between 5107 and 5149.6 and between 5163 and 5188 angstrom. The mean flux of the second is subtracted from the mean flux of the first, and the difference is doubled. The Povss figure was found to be 1.9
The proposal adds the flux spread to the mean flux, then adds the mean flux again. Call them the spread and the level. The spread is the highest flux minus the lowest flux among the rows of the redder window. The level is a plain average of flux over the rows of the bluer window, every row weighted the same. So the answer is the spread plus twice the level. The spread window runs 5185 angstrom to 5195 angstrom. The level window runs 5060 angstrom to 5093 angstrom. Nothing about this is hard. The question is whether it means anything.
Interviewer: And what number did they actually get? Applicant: 40.1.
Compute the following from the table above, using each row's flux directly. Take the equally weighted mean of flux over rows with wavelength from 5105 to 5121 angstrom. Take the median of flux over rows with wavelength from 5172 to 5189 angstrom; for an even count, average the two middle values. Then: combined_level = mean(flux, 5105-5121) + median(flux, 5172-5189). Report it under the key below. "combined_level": 38.8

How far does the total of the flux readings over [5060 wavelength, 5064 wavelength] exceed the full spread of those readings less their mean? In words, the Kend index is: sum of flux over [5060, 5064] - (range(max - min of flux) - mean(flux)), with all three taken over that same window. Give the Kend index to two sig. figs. 79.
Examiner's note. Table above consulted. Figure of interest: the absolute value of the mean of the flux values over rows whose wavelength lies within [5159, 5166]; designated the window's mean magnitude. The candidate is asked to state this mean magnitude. 19.1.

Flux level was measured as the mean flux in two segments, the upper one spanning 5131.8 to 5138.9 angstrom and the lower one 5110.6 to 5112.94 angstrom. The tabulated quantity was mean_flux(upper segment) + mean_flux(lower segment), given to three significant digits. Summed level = 39.5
